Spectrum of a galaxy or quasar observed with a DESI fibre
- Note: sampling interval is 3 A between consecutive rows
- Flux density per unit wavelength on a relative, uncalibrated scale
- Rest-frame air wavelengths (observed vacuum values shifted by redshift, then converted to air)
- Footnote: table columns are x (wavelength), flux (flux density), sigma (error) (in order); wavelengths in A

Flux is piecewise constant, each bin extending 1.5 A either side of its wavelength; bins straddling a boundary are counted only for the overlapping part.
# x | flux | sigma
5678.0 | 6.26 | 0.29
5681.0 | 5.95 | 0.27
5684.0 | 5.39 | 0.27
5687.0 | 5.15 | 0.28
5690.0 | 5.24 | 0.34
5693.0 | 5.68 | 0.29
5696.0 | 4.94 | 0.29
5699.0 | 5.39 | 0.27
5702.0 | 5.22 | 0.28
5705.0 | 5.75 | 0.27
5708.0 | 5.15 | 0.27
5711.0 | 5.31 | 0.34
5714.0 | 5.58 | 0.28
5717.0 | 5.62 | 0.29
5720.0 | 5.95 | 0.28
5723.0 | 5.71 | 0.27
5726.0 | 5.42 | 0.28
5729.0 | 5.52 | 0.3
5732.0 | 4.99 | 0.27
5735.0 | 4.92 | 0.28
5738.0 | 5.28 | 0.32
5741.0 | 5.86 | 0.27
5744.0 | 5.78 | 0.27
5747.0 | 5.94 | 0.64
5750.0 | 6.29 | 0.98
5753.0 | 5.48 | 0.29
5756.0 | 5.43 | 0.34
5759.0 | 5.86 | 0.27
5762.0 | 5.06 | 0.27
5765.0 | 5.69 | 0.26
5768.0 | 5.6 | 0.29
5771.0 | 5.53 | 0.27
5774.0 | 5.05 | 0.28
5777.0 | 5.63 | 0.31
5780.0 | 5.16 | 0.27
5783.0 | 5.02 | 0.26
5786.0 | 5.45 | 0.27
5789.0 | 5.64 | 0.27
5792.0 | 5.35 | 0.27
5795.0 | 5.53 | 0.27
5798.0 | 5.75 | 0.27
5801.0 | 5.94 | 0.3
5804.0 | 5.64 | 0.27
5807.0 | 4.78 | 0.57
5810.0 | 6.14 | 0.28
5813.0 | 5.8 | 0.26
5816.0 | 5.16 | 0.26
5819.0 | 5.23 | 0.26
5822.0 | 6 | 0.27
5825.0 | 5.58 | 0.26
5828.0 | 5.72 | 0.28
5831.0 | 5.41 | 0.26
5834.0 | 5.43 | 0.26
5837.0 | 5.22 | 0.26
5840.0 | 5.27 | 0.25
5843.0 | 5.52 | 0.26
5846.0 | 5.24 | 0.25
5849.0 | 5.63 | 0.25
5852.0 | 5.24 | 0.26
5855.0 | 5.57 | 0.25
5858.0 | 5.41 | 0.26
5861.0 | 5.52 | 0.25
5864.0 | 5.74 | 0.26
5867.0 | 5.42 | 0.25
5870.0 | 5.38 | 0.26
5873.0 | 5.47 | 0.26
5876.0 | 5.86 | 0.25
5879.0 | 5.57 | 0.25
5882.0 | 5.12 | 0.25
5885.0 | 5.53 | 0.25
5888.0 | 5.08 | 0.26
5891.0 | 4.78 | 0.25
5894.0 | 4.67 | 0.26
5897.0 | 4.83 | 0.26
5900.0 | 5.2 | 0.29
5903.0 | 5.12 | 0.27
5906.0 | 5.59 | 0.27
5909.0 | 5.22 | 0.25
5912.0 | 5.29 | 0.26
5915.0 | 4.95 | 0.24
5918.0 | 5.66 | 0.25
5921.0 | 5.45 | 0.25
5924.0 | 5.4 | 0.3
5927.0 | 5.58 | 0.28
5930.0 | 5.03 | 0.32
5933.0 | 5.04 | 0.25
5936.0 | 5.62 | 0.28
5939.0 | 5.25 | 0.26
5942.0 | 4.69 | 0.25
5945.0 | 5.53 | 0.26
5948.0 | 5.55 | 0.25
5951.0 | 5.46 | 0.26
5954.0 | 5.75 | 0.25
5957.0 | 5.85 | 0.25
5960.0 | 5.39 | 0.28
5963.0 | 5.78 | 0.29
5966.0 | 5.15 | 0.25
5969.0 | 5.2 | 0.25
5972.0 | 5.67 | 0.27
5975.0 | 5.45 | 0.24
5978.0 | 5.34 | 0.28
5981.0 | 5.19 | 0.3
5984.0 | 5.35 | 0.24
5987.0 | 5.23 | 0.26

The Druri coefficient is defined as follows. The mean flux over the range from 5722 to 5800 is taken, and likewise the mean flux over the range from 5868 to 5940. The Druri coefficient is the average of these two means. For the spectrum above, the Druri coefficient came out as 5.39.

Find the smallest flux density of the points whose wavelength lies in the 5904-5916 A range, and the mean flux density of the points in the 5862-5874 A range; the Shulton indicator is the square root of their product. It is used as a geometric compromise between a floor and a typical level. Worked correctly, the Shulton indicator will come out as 5.22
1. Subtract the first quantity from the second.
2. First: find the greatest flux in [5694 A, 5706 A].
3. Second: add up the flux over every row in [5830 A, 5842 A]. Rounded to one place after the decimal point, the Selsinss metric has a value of 15.6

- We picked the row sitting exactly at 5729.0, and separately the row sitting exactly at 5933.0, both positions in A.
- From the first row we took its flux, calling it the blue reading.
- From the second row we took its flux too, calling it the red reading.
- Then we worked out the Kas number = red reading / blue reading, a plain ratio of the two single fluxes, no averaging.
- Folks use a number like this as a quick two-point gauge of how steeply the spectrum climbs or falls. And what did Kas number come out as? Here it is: 0.91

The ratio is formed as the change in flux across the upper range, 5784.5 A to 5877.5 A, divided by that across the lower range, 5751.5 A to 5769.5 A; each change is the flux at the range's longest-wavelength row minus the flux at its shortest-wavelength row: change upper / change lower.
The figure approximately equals 3.4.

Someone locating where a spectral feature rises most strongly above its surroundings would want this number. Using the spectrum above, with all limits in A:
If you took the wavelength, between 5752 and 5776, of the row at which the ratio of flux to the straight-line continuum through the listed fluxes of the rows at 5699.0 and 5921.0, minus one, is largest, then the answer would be 5759.0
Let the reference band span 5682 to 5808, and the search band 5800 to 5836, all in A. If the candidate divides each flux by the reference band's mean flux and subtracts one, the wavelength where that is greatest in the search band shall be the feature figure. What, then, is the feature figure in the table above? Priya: 5810.0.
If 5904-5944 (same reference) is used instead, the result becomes 5918.0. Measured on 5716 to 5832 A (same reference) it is 5750.0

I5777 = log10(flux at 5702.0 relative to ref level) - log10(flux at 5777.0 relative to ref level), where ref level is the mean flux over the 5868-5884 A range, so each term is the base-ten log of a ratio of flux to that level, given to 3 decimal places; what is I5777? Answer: -0.033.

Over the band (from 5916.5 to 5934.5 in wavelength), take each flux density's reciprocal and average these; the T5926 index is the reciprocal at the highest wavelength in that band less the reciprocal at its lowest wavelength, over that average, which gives 0.12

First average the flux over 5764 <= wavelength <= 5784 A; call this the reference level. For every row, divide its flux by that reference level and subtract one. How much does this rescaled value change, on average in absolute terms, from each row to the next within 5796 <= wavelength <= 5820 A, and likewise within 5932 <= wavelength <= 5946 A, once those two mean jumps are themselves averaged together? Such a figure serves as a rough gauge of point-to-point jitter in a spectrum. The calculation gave 0.104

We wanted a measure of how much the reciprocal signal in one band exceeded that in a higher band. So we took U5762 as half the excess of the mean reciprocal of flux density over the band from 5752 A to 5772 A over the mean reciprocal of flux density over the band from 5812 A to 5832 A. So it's 0.0005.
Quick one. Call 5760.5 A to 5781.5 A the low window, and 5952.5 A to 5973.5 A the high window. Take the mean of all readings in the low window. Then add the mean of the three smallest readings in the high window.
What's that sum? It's 10.6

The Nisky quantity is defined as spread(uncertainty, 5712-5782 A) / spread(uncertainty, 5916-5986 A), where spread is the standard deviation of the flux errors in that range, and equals 7.4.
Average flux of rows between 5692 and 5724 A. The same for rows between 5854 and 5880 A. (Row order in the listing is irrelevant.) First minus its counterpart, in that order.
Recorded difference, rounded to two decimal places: -0.07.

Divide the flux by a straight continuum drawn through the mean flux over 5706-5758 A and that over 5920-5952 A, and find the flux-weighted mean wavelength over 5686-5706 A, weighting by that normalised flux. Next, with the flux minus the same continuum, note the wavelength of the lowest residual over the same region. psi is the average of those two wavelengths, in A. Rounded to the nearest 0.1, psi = 5696.1 A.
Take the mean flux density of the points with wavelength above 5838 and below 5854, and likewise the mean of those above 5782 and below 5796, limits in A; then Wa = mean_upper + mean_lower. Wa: 10.8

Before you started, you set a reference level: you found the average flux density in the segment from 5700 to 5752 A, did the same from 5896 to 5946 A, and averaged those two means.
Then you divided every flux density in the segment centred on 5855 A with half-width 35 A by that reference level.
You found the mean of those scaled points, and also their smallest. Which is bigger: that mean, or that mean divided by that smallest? 1.08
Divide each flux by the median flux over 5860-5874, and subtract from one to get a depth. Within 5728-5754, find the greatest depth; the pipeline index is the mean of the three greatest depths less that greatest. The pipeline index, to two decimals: -0.03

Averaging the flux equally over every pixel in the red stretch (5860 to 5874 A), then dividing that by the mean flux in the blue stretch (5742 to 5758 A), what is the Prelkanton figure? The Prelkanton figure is 0.95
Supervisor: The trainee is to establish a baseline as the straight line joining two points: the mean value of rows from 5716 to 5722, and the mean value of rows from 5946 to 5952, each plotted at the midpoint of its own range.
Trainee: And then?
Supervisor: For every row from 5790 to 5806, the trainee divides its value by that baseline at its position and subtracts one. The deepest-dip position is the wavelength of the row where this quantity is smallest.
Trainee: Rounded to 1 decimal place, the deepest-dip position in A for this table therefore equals 5792.0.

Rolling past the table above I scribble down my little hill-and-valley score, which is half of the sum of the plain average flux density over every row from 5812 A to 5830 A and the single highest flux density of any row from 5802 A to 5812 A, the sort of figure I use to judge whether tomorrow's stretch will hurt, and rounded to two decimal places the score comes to 5.86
